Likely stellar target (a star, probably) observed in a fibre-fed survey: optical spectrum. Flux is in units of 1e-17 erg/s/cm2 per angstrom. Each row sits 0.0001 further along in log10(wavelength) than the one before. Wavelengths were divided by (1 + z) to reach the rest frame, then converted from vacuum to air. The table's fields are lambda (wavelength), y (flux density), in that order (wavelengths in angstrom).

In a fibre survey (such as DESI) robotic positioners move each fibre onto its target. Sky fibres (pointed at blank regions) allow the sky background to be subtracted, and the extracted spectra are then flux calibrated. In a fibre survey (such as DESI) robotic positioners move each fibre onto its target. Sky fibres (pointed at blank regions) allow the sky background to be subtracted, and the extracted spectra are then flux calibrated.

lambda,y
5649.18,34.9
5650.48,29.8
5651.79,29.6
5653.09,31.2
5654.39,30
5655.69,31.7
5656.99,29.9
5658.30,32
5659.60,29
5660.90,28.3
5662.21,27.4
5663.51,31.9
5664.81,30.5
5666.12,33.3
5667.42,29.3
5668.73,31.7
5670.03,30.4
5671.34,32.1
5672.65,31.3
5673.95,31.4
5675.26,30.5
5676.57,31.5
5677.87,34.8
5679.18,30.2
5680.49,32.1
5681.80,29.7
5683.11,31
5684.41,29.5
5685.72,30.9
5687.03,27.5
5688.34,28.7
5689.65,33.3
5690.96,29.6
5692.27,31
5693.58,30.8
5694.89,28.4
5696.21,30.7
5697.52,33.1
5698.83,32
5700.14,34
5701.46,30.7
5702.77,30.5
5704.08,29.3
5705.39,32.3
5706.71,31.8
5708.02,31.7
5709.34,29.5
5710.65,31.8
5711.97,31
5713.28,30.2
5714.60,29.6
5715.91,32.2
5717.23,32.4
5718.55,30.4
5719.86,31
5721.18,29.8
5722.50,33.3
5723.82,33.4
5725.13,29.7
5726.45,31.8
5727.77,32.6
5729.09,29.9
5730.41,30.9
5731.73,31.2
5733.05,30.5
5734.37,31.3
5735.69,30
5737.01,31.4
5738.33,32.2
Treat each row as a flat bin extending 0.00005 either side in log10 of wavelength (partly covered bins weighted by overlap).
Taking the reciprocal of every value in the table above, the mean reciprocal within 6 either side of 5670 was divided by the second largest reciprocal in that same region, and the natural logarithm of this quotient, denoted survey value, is -0.024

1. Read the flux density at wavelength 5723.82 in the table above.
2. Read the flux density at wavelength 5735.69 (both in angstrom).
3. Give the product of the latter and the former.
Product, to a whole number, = 1002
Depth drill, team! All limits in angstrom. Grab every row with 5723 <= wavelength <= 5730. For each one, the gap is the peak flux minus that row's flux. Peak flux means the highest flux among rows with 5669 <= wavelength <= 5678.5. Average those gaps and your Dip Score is 3.3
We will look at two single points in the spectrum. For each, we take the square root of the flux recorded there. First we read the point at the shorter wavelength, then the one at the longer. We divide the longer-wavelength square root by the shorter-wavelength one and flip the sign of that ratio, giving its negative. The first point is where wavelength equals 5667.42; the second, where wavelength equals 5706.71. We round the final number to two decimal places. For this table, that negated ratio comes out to -1.04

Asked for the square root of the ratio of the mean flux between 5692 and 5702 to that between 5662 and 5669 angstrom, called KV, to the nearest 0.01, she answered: 1.01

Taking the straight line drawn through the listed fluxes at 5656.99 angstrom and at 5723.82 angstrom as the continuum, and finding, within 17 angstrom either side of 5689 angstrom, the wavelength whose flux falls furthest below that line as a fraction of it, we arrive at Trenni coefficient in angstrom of 5687.03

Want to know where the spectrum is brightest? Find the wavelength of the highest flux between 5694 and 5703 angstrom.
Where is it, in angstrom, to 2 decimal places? 5700.14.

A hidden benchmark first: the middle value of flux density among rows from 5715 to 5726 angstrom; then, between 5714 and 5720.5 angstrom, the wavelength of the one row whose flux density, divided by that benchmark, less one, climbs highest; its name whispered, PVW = 5717.23 angstrom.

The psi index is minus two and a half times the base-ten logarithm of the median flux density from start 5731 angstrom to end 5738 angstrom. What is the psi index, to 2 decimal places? -3.74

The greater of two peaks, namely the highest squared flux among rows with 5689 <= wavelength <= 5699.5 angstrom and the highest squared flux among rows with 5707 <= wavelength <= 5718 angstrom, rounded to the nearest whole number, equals 1109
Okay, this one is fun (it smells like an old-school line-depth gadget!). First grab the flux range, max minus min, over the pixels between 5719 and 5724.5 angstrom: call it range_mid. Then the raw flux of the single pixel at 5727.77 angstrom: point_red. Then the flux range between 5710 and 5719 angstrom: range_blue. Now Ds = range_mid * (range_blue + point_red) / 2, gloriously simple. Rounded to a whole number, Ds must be 64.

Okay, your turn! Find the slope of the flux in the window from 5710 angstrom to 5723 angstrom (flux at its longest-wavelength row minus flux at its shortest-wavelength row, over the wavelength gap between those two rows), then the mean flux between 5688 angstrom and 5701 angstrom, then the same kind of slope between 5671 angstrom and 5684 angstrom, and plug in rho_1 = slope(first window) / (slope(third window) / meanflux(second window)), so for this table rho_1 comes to -42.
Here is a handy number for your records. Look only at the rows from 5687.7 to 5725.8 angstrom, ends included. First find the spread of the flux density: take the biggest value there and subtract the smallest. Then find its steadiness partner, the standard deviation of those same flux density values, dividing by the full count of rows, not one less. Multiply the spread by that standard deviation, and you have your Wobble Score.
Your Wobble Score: 8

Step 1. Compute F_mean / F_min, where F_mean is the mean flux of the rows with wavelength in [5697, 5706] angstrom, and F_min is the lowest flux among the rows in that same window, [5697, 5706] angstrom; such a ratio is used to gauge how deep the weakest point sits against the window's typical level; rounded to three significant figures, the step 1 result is 1.08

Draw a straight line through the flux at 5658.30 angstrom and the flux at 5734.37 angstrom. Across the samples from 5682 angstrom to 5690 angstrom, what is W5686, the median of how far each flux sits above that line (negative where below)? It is -1.6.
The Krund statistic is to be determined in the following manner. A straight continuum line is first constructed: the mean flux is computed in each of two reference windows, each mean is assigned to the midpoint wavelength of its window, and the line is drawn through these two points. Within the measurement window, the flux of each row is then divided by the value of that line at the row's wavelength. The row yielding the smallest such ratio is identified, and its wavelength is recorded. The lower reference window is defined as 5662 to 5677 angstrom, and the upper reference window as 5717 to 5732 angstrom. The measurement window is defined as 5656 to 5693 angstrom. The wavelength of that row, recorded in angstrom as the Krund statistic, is 5687.03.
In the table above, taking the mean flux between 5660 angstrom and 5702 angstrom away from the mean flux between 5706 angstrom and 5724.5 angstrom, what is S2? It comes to 0.4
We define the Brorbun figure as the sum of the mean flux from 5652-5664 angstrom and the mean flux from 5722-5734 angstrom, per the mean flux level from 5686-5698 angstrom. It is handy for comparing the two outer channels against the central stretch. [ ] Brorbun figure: 2.03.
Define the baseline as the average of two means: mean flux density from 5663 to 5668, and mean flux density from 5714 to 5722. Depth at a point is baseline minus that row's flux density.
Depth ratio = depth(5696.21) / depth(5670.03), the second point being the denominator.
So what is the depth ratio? 0.6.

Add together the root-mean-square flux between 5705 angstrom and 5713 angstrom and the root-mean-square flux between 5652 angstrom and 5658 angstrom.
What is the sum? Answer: 62.1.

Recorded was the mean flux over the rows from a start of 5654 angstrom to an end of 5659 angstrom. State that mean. 30.9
